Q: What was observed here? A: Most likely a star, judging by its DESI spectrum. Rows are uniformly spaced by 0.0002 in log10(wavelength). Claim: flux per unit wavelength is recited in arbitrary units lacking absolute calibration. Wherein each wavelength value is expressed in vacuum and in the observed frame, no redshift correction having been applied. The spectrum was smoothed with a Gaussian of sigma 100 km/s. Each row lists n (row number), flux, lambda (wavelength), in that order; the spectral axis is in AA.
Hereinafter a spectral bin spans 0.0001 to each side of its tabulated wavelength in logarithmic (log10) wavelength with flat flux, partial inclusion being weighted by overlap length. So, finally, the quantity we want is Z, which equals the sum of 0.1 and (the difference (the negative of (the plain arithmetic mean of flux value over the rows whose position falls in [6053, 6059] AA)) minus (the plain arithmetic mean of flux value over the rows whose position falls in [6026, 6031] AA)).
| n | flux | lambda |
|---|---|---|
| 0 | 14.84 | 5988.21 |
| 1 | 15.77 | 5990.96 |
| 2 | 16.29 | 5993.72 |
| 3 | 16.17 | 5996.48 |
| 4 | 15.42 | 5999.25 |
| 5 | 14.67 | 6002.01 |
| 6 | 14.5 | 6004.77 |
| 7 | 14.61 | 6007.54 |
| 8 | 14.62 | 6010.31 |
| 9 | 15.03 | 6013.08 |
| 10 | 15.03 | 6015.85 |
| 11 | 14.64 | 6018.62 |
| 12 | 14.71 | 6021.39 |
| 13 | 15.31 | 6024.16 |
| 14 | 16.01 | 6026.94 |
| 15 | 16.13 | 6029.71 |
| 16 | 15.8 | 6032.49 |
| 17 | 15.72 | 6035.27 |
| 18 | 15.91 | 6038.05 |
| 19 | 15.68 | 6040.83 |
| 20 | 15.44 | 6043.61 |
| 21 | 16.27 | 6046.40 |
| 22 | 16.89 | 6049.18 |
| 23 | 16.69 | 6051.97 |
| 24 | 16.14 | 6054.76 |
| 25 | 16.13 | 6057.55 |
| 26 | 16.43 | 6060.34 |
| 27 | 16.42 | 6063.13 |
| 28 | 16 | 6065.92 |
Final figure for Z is -32.1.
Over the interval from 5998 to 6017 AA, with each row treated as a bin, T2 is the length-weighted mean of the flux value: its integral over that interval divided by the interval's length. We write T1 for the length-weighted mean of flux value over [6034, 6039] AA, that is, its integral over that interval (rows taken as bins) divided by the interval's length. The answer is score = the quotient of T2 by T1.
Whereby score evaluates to 0.94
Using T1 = 15.8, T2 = 14.8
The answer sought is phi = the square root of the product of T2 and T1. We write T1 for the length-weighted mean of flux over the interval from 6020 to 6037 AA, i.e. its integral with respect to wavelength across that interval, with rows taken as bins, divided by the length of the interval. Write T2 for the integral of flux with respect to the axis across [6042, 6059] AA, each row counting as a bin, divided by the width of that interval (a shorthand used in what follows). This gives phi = 15.9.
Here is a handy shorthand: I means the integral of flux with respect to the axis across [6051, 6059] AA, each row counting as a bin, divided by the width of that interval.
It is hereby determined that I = 16.3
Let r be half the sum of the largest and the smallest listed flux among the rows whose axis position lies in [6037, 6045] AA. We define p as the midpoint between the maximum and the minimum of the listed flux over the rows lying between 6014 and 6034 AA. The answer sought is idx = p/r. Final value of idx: 0.98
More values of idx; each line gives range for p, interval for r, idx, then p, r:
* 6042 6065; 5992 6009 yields 1.05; 16.2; 15.4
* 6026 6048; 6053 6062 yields 0.97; 15.9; 16.3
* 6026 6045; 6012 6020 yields 1.06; 15.8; 14.8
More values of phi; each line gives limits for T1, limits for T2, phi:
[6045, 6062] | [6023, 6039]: 16.1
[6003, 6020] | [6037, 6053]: 15.4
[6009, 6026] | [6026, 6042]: 15.4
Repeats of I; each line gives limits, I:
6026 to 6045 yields 15.8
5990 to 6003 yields 15.7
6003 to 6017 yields 14.7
